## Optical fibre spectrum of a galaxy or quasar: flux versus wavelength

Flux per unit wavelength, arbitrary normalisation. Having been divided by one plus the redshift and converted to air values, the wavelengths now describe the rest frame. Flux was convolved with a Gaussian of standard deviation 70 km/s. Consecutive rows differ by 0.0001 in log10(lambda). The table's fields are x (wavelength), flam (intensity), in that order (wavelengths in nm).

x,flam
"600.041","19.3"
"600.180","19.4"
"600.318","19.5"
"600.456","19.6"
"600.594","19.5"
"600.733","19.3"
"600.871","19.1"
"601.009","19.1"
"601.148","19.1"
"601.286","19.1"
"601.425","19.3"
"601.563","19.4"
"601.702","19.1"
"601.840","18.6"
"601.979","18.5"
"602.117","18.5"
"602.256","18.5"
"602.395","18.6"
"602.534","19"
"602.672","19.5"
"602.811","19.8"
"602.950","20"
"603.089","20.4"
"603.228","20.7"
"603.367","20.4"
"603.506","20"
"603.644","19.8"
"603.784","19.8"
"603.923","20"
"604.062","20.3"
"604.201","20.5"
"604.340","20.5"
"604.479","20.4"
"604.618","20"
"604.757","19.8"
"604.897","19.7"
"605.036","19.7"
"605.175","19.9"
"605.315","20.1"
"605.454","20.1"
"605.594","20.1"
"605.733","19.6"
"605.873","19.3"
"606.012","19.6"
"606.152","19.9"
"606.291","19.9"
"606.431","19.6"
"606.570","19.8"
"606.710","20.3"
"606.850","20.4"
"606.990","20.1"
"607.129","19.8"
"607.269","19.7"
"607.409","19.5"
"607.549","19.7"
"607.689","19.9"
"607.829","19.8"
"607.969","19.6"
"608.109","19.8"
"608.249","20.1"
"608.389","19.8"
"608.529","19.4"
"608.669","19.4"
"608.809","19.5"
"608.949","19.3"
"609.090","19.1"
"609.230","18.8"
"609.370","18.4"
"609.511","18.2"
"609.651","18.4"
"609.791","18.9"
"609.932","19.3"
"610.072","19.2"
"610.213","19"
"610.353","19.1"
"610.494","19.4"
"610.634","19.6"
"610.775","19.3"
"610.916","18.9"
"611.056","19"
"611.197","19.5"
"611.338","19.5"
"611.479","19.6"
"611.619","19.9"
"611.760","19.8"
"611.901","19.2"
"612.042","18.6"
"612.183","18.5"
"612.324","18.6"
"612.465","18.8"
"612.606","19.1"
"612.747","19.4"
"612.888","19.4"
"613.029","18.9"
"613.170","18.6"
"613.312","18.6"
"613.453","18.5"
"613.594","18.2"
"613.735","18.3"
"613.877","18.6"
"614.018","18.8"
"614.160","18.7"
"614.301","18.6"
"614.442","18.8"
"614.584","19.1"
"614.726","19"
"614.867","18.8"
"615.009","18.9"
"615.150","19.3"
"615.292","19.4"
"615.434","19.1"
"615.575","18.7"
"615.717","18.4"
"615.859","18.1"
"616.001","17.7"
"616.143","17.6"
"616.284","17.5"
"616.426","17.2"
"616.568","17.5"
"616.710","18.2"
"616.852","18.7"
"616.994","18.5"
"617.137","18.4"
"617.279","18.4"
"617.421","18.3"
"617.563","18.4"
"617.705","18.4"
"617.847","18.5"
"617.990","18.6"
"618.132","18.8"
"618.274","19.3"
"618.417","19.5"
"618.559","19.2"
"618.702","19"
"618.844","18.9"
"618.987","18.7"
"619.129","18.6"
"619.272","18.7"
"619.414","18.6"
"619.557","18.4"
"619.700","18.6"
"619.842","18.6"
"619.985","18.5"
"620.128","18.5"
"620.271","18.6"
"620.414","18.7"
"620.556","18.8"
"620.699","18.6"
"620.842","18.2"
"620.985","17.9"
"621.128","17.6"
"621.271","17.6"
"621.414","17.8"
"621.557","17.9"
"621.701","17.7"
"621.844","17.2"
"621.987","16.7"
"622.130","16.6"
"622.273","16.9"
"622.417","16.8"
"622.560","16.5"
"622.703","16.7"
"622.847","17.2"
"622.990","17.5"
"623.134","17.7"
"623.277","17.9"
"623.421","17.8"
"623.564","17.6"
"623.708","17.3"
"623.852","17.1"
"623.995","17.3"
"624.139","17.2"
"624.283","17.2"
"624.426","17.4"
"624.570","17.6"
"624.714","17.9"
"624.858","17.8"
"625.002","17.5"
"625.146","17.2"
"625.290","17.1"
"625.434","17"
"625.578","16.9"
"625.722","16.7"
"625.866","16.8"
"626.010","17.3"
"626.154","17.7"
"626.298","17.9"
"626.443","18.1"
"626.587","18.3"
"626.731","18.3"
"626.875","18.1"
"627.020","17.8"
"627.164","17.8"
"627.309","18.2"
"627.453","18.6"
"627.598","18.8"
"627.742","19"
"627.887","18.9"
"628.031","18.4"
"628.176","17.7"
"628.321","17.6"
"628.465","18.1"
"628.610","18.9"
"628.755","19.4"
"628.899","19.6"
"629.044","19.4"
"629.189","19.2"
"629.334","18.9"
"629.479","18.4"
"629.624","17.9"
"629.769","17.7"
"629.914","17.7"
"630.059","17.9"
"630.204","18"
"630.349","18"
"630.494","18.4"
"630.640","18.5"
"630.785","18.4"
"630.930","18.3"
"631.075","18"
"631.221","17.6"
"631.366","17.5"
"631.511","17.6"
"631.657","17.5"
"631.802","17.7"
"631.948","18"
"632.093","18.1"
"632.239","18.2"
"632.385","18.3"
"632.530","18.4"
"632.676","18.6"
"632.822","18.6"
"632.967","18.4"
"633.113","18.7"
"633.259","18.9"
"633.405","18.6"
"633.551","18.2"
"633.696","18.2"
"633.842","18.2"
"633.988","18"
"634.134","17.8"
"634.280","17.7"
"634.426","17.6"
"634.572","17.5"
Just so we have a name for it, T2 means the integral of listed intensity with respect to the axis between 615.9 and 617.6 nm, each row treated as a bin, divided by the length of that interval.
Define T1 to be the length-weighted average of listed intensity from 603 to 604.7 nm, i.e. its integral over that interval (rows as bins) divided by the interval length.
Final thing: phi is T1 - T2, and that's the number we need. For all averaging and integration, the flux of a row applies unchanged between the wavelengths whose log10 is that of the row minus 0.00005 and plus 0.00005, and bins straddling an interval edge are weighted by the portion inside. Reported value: 2.2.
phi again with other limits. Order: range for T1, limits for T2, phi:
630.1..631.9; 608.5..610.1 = -1.0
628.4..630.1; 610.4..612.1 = -0.8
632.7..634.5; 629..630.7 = 0.0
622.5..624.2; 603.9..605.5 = -2.8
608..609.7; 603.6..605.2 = -0.8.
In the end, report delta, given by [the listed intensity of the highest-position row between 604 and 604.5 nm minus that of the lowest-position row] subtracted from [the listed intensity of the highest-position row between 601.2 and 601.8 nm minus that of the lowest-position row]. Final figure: -0.1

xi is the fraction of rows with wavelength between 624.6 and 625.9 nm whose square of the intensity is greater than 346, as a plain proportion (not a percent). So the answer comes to 0.00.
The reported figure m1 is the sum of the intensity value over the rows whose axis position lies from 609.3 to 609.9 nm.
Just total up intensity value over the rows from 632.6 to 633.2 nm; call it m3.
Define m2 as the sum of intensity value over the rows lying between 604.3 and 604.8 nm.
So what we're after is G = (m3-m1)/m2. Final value 0.005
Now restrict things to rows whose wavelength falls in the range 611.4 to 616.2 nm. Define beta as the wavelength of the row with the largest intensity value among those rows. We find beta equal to 611.619 nm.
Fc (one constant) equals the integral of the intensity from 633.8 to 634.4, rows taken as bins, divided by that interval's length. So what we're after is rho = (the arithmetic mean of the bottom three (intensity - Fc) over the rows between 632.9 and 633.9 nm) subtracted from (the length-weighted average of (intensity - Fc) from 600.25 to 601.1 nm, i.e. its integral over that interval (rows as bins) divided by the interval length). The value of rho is 1.1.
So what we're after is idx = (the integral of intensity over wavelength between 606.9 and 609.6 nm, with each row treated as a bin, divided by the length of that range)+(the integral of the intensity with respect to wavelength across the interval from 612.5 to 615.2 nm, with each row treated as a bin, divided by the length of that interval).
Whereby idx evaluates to 38.3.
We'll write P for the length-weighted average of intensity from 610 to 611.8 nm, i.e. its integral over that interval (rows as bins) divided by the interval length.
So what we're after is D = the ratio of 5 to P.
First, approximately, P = 19.4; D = 0.258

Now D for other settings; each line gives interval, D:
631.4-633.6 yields 0.274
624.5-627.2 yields 0.285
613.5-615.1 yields 0.267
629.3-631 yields 0.275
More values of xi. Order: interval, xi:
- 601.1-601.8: 1.00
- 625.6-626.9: 0.00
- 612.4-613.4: 0.71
